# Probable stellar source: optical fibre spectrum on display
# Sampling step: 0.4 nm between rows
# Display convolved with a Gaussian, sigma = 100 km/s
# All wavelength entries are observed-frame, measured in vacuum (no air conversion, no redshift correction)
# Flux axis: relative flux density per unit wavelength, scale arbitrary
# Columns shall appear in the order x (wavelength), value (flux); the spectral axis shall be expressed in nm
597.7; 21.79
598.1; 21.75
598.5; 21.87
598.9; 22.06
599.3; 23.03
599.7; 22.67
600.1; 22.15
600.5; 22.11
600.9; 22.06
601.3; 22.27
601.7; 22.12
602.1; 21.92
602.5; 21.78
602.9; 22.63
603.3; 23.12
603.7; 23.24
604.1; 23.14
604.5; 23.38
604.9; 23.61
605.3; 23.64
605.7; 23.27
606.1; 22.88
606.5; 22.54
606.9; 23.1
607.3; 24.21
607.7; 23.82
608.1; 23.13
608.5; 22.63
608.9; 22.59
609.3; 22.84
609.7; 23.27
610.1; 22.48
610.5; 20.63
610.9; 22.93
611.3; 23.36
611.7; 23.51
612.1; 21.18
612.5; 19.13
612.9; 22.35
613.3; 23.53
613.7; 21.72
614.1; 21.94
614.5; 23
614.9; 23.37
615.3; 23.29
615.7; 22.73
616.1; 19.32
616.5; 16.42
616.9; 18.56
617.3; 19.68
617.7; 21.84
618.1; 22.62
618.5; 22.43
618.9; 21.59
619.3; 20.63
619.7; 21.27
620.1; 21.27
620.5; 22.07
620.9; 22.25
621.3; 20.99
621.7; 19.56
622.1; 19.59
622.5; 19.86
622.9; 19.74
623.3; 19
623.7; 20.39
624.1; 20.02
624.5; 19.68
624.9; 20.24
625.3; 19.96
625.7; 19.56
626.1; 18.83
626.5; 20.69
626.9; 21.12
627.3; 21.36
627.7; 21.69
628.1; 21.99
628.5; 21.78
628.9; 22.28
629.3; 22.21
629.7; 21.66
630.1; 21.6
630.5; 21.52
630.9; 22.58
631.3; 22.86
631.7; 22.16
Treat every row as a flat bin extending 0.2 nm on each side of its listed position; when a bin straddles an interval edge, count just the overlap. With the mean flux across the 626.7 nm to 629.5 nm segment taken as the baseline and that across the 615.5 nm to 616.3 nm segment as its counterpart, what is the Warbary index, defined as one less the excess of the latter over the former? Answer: 1.8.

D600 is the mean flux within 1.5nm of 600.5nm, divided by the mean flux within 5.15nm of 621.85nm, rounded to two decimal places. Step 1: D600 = 1.09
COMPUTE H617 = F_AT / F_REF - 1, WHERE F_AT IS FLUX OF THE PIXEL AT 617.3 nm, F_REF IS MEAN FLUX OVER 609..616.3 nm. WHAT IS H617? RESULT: -0.12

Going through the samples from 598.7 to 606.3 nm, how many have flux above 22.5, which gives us 11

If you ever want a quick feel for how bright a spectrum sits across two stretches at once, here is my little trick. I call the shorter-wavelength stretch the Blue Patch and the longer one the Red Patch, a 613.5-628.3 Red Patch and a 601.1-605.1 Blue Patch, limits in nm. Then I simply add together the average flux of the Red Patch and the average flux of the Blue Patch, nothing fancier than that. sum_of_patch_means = 43.5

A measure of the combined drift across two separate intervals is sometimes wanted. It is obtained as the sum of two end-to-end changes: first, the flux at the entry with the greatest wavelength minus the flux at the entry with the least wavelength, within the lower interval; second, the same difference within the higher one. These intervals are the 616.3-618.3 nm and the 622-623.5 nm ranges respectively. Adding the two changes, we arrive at 5.6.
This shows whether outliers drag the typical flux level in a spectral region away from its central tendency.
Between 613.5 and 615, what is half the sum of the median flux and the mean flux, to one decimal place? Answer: 22.5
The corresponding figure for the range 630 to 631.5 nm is 22.1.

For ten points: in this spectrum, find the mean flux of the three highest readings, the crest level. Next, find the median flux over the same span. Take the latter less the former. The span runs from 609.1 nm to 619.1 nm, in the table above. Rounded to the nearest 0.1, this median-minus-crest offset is -1.0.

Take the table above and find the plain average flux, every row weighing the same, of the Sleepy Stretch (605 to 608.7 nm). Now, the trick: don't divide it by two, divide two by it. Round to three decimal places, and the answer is 0.086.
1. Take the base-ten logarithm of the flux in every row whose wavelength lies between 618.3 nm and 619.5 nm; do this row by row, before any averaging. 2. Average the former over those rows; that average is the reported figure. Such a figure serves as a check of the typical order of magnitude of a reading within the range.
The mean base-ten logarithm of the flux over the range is 1.33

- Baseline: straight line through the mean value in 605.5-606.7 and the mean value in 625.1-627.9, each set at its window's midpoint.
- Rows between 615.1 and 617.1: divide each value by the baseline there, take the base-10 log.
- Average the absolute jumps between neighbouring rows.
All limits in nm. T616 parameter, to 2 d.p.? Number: 0.05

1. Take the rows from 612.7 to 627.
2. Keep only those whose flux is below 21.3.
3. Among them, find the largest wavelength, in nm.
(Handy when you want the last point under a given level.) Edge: 626.9 nm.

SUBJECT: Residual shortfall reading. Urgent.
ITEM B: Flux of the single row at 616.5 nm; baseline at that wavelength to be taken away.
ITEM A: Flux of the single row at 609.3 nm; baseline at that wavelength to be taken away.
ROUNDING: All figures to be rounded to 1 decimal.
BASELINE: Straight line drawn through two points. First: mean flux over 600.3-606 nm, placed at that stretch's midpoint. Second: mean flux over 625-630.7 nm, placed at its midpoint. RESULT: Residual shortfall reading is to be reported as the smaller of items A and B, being -5.5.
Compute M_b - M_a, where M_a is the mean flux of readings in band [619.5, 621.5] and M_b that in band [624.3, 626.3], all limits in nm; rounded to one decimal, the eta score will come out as -1.9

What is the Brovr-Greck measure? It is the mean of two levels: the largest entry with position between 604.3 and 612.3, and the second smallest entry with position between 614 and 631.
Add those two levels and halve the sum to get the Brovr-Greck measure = 21.4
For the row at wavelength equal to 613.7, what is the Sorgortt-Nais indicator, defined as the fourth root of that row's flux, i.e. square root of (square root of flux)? 2.16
